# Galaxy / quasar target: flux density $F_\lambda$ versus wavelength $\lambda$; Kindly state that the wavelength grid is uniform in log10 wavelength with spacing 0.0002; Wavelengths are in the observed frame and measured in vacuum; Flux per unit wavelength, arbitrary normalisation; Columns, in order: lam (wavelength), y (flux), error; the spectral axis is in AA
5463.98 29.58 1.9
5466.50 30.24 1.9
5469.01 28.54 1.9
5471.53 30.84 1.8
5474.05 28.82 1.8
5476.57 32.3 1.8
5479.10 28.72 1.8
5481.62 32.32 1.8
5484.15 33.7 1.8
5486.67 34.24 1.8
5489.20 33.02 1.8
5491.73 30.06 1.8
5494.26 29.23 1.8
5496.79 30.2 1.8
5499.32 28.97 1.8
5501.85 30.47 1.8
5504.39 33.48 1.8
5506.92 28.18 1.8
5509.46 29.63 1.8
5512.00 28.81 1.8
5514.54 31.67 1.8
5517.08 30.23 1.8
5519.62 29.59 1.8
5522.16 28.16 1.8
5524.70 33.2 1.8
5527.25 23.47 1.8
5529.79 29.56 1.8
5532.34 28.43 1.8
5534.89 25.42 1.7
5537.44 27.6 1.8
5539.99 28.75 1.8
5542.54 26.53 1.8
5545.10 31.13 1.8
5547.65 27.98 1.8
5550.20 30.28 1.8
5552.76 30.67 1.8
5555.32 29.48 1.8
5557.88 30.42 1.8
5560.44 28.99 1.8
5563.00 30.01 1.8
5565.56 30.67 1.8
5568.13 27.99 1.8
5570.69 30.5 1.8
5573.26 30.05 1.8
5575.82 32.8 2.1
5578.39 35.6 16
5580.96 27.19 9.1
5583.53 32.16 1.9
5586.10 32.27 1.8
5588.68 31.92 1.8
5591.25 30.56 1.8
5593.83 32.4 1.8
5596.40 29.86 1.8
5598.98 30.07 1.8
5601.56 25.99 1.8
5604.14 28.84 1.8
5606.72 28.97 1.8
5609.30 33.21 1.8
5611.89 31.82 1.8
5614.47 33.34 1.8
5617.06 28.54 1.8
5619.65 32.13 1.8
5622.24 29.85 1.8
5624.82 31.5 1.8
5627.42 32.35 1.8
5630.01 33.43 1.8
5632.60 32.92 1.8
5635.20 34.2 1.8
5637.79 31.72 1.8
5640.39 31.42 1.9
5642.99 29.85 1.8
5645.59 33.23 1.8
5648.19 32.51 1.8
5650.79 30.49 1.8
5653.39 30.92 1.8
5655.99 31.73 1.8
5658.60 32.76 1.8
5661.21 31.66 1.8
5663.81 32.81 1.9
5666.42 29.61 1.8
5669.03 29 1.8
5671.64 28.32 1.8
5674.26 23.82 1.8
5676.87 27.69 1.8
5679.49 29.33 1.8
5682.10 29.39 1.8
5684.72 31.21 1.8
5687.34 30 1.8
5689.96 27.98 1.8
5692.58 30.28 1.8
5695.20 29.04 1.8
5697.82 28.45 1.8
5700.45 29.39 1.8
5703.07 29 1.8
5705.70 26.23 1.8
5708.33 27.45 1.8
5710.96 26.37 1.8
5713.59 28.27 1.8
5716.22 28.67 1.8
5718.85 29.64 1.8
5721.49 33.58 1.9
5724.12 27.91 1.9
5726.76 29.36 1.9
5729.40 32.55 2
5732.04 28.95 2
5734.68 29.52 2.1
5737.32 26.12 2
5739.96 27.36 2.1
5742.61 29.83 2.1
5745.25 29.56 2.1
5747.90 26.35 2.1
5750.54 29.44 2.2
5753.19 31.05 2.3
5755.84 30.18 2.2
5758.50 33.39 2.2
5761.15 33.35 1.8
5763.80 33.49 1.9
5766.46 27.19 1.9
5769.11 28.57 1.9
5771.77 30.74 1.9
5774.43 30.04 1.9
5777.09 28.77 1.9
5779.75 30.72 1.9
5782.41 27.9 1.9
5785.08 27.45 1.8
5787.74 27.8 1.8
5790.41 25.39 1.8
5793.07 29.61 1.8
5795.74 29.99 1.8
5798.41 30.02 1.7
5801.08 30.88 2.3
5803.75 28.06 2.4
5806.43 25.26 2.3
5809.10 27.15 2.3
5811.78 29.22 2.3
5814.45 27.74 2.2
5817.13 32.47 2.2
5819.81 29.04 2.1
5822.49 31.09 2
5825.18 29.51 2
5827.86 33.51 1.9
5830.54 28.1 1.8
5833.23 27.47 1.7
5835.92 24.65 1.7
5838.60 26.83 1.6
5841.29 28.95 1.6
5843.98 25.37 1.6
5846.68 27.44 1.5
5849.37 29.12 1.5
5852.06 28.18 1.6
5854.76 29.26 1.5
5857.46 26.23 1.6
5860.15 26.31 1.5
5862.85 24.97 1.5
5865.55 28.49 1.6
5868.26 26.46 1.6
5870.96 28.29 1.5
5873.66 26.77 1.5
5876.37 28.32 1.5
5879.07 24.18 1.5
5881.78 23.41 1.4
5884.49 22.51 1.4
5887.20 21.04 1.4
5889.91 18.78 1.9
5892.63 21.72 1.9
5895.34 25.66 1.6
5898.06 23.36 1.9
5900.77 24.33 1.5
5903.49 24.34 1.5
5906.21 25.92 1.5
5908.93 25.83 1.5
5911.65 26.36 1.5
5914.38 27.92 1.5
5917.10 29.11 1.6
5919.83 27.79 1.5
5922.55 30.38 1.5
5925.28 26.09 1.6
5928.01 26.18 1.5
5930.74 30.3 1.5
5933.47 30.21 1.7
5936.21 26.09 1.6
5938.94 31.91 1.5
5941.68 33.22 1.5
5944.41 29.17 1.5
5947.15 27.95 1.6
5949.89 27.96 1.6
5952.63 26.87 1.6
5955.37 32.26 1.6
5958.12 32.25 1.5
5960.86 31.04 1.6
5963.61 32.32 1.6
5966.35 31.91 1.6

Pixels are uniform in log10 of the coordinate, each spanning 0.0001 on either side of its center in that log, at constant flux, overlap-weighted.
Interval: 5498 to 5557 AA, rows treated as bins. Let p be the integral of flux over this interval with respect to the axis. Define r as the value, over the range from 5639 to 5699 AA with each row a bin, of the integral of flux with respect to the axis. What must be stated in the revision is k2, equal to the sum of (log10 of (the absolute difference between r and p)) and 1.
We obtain 2.91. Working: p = 1723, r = 1804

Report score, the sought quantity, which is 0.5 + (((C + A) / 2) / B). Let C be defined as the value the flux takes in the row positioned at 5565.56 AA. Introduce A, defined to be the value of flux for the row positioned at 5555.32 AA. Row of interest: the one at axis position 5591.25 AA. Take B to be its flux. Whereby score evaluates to 1.484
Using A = 29.48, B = 30.56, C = 30.67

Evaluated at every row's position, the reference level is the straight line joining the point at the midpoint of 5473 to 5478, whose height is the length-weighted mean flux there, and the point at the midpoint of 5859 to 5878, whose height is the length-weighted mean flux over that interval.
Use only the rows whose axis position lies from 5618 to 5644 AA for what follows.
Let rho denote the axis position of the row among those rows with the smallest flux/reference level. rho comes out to 5622.24 AA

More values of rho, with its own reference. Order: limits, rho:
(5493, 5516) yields 5506.92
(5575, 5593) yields 5580.96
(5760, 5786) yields 5766.46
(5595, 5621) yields 5601.56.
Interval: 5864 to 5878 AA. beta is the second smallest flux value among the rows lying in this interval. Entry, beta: 26.77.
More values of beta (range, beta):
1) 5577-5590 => 31.92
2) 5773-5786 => 27.9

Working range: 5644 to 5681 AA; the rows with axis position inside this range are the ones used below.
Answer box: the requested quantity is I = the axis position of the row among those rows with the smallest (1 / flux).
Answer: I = 5645.59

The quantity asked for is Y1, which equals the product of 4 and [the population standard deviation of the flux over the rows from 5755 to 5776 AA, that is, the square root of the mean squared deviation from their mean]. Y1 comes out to 9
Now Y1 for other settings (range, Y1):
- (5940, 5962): 9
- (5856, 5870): 5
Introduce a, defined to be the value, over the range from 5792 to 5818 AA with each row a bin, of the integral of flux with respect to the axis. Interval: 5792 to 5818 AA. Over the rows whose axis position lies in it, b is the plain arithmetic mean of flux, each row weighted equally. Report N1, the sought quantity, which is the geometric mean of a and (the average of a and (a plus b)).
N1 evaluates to 761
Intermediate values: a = 753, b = 29.0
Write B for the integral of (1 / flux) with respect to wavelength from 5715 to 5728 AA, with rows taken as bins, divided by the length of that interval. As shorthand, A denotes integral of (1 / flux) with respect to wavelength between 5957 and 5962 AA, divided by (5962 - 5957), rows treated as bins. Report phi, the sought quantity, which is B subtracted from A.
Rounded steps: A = 0.032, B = 0.034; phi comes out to -0.0020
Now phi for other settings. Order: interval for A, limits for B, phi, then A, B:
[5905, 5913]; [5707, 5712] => 0.0013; 0.038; 0.037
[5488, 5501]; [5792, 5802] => -0.0001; 0.033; 0.033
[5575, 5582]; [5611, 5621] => -0.0002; 0.032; 0.032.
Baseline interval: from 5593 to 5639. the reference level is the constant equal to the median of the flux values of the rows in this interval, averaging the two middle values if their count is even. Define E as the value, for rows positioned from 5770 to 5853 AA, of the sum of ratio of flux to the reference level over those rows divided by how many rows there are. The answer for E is 0.90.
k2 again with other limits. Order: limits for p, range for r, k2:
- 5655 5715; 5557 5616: 2.80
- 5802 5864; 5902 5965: 2.84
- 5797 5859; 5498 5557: 2.64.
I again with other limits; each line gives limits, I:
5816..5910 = 5827.86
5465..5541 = 5486.67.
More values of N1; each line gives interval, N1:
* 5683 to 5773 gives 2656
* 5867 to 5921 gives 1361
